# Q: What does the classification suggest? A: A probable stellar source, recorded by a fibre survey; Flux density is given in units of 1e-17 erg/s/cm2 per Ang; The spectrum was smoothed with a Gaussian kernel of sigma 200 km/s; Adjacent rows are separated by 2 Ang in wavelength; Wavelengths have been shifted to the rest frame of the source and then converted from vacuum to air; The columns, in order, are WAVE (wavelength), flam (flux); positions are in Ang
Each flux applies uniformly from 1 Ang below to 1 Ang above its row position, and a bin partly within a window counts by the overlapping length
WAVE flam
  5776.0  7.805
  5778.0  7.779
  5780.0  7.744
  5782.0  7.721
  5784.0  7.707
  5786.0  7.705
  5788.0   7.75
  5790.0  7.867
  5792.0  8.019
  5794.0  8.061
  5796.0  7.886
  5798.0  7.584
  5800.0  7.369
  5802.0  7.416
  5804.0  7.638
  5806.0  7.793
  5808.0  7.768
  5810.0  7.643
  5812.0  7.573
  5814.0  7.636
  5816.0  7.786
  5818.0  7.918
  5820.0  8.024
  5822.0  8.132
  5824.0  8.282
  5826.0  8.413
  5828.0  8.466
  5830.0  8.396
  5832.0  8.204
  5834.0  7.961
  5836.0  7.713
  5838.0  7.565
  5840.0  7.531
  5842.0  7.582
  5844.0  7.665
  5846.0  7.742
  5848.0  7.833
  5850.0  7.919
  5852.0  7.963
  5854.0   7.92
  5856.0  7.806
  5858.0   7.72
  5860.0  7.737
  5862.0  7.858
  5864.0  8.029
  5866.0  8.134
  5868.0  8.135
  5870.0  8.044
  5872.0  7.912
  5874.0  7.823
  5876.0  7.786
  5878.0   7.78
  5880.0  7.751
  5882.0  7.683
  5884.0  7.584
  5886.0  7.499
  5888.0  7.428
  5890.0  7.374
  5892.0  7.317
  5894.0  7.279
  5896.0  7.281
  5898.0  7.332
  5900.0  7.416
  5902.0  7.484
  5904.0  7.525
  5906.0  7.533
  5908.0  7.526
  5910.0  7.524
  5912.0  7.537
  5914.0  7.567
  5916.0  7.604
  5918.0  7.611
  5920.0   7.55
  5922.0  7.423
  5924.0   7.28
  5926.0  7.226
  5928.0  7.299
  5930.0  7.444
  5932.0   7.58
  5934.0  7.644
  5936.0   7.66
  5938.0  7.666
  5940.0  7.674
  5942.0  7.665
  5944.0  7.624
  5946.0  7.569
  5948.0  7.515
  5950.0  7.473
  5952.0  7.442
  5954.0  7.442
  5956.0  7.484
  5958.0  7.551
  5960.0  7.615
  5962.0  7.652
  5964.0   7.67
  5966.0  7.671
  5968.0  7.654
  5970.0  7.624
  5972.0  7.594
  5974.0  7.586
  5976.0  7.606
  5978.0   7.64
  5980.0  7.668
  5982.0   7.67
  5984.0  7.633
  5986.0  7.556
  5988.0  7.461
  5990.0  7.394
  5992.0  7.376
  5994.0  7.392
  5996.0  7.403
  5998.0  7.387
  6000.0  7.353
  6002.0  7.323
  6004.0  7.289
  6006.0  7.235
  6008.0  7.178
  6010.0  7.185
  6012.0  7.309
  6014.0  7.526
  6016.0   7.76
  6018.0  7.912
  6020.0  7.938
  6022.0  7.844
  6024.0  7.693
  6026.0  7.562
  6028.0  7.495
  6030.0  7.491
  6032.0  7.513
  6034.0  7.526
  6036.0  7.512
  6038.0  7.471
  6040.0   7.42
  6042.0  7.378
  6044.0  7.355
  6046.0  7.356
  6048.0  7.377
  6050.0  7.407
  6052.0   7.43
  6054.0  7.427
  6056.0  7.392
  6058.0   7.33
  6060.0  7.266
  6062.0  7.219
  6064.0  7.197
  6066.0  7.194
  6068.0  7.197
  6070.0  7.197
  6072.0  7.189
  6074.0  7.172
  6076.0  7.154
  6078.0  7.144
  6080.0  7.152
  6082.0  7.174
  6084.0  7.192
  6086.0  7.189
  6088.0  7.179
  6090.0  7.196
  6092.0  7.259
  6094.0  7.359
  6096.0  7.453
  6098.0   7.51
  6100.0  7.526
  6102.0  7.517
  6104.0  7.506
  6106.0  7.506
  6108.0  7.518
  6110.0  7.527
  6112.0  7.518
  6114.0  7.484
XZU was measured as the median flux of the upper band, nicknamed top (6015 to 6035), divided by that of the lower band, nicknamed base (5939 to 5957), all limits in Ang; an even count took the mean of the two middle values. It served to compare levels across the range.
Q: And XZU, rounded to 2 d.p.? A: 1.01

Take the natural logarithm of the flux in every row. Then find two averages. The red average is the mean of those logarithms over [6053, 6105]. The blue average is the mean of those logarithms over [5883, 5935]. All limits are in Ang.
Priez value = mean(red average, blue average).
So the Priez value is 2.00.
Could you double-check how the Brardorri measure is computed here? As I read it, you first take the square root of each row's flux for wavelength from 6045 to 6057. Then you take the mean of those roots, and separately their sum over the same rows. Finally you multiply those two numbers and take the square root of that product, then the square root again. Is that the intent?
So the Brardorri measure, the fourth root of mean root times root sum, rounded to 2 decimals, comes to 2.58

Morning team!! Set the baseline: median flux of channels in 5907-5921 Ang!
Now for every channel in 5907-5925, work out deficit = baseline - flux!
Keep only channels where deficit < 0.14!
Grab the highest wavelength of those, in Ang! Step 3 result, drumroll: 5922.0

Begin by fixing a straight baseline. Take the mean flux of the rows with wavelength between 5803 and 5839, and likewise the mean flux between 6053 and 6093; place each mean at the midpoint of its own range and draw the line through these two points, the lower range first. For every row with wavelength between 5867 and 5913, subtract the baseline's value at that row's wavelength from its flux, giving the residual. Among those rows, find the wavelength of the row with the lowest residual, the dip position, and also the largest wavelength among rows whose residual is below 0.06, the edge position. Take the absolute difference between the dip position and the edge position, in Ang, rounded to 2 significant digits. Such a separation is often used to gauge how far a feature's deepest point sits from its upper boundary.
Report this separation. 18 Ang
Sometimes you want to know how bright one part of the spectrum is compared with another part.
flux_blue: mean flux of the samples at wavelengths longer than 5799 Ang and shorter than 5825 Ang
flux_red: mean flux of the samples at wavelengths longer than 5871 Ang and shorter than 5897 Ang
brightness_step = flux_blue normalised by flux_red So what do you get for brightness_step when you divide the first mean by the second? 1.03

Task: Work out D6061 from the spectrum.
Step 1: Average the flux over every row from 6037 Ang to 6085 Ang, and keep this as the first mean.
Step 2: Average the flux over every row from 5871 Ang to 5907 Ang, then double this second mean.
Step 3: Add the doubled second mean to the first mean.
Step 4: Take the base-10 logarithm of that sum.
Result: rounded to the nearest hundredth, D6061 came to 1.35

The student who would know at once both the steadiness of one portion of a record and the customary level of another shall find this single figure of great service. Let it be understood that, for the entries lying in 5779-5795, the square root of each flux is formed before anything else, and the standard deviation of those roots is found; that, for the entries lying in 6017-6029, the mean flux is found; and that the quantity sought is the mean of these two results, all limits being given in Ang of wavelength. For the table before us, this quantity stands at 3.88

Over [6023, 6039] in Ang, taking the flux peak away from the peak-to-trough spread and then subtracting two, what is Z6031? -9.47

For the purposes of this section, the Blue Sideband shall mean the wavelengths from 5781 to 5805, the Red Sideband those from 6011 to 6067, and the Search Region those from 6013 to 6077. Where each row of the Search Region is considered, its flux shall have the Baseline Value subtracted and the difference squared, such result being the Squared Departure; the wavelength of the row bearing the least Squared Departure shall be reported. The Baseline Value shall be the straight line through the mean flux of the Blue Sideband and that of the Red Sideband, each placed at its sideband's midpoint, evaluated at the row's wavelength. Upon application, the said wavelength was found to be 6038.0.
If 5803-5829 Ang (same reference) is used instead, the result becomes 5808.0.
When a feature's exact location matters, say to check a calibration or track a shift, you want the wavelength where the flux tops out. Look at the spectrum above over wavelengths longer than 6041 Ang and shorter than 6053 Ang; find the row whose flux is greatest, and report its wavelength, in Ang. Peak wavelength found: 6052.0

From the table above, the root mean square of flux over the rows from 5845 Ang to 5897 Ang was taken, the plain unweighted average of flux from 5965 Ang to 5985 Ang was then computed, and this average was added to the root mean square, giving 15.4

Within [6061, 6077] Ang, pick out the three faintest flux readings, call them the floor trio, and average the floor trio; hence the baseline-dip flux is 7.2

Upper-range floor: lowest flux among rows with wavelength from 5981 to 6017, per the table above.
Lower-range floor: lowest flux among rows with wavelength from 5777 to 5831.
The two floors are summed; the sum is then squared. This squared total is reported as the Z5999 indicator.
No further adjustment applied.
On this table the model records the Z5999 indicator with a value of 212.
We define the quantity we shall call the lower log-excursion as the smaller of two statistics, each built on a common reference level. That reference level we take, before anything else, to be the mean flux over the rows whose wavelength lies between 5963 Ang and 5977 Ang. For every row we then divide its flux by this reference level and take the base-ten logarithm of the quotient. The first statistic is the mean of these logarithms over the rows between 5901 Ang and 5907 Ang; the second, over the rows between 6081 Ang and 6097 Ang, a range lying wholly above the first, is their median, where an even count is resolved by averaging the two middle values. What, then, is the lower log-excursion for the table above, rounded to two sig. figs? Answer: -0.026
